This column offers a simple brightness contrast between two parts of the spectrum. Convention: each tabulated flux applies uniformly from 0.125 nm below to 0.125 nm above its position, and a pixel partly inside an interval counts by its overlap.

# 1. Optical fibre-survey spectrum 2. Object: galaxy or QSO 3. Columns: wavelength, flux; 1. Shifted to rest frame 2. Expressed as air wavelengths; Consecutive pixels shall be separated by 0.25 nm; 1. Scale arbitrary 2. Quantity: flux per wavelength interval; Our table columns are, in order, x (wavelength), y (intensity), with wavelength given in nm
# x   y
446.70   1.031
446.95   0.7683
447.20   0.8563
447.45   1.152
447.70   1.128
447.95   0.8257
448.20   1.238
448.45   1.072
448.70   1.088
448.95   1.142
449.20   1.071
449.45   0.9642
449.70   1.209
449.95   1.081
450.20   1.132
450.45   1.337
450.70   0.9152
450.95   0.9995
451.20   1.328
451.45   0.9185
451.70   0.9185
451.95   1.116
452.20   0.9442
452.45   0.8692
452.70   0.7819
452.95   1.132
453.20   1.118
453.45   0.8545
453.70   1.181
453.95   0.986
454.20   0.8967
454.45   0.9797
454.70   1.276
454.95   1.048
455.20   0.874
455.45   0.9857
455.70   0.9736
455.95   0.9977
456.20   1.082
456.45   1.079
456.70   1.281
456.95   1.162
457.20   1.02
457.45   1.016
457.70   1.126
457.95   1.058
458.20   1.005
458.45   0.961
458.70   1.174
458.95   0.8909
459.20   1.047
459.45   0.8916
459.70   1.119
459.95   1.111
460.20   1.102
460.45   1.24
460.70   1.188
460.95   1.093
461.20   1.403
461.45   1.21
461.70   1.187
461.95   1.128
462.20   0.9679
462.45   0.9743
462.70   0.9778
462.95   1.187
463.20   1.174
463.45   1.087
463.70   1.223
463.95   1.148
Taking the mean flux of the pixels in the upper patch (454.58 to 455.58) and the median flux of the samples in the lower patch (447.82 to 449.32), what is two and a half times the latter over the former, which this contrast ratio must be 2.6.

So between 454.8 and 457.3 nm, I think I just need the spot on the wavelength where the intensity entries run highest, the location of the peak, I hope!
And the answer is 456.70 nm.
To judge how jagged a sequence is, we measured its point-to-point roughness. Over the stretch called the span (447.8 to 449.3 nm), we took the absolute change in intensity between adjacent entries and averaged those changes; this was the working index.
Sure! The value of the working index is 0.14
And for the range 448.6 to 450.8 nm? 0.16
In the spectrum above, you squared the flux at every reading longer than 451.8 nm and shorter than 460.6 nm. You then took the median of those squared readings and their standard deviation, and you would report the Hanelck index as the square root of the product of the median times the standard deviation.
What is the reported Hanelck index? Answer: 0.53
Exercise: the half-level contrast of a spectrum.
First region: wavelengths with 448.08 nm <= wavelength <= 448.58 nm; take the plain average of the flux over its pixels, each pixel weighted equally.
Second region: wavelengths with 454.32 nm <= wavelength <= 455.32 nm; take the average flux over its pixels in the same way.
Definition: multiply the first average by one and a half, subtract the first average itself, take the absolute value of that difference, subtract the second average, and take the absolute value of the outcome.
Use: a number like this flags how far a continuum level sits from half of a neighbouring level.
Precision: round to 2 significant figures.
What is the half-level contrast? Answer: 0.47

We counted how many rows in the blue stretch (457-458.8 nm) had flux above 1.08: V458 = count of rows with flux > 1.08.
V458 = 2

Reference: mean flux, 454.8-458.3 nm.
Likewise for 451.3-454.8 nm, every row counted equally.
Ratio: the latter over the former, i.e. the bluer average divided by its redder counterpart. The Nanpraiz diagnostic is 0.95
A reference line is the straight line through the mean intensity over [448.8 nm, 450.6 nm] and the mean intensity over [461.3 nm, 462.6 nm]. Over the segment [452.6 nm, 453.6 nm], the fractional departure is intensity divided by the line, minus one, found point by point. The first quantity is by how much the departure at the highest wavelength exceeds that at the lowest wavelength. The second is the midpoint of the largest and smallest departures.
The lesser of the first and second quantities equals -0.15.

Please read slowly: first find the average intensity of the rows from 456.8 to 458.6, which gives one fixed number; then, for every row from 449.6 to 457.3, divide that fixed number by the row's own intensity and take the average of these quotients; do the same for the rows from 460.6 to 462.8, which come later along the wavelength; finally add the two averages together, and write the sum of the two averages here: 1.97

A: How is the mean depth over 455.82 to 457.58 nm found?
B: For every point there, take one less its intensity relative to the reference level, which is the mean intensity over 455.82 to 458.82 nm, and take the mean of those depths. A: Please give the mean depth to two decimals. -0.01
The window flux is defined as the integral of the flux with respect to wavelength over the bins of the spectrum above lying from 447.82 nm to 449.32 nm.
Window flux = 1.61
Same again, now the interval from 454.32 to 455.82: 1.53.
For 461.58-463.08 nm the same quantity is 1.61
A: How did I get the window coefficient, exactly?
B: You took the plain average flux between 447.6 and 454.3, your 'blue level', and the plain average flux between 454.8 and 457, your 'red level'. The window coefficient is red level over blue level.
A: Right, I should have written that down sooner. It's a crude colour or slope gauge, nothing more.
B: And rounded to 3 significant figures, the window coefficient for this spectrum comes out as 1.01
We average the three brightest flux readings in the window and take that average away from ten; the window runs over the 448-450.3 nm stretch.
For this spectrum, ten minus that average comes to 8.80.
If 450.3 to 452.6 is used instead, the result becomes 8.74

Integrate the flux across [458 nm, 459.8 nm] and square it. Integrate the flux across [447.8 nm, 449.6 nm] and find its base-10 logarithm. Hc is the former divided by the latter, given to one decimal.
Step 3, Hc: 11.8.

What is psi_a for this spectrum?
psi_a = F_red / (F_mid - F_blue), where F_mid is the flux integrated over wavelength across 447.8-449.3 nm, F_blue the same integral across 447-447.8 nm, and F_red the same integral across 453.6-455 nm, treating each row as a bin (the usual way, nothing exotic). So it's 1.9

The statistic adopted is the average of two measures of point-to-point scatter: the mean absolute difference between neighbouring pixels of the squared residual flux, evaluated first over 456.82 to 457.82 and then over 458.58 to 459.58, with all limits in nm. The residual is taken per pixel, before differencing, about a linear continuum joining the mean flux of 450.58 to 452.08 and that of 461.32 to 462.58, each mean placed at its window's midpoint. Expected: 0.0168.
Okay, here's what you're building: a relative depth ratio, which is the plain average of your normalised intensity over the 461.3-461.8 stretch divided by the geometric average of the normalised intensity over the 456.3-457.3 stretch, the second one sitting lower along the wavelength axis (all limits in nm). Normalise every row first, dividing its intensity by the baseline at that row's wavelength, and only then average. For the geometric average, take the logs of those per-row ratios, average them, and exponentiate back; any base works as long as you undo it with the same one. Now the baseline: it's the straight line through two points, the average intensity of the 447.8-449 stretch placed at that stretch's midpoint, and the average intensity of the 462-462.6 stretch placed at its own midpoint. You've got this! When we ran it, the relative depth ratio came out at 1.10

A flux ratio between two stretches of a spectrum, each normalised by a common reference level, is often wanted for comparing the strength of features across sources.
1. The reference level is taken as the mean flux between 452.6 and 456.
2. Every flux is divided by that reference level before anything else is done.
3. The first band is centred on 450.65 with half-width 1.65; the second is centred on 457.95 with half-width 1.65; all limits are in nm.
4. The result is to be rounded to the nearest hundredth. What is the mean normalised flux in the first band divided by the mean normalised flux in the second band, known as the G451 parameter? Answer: 1.02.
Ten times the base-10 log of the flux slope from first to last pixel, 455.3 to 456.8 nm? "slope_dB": -6.3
